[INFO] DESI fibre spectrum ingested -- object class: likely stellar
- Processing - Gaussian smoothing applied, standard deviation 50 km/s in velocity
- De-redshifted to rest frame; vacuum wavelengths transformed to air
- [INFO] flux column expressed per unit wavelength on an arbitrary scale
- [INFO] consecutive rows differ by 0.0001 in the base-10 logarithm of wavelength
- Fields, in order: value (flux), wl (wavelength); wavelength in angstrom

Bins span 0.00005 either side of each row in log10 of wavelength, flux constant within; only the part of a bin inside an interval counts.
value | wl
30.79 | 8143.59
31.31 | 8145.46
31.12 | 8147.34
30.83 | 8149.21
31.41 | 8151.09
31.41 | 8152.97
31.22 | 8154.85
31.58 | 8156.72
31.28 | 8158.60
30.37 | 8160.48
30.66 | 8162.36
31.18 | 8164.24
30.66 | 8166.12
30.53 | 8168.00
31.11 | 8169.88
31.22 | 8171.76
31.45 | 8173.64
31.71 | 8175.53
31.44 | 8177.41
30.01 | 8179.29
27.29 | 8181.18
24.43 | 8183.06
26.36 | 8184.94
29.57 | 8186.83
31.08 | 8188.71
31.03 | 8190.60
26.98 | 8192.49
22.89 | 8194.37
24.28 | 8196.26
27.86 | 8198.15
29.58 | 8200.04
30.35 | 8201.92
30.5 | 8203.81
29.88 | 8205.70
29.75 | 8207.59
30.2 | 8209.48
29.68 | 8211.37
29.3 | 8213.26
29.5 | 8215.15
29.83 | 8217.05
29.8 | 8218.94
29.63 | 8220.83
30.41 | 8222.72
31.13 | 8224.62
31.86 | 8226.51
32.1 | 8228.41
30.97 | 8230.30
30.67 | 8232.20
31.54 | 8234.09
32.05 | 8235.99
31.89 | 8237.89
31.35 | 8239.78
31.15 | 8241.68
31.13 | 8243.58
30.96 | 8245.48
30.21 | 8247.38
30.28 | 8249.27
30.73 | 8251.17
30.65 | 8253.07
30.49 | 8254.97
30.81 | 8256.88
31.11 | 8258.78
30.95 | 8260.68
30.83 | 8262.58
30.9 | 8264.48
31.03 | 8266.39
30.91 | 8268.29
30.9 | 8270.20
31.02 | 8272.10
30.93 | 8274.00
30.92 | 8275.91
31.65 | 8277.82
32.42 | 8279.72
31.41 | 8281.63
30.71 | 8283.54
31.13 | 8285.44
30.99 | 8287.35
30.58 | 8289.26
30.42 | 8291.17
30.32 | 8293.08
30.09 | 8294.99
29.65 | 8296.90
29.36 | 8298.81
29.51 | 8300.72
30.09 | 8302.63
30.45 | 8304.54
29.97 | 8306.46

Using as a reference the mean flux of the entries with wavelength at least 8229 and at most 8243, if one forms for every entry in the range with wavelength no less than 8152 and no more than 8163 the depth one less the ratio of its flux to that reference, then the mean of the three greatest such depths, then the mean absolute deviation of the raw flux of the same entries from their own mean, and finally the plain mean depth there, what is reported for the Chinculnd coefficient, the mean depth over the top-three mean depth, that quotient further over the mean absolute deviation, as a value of 1.2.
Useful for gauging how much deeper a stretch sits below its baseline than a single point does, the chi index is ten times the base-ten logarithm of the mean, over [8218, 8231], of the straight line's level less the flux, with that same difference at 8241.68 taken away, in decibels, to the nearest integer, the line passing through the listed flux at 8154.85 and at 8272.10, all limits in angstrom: -5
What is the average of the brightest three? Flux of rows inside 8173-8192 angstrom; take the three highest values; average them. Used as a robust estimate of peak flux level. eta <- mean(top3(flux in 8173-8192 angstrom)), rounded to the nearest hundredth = 31.53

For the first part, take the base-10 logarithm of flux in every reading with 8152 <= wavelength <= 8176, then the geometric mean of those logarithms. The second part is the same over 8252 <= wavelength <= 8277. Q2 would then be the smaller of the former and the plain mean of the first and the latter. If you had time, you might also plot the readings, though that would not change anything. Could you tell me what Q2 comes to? 1.49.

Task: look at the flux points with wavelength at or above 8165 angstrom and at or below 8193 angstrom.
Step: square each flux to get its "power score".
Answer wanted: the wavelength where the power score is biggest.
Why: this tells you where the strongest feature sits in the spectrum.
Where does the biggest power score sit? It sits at 8175.53 angstrom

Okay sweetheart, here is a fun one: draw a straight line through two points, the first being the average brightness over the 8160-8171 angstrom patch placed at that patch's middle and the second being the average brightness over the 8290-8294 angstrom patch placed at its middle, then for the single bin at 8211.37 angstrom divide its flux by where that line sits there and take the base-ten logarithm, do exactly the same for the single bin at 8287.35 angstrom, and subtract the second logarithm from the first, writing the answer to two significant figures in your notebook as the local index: -0.022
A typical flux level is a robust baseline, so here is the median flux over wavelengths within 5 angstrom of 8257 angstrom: 30.8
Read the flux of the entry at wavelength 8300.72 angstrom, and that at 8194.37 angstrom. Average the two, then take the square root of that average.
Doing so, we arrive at 5.12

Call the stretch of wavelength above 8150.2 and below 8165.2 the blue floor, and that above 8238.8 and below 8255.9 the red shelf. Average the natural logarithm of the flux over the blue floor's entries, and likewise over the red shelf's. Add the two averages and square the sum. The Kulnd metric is 47.1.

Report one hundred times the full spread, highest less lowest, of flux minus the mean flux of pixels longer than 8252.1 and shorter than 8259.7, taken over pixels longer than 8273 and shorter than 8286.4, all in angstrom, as 171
